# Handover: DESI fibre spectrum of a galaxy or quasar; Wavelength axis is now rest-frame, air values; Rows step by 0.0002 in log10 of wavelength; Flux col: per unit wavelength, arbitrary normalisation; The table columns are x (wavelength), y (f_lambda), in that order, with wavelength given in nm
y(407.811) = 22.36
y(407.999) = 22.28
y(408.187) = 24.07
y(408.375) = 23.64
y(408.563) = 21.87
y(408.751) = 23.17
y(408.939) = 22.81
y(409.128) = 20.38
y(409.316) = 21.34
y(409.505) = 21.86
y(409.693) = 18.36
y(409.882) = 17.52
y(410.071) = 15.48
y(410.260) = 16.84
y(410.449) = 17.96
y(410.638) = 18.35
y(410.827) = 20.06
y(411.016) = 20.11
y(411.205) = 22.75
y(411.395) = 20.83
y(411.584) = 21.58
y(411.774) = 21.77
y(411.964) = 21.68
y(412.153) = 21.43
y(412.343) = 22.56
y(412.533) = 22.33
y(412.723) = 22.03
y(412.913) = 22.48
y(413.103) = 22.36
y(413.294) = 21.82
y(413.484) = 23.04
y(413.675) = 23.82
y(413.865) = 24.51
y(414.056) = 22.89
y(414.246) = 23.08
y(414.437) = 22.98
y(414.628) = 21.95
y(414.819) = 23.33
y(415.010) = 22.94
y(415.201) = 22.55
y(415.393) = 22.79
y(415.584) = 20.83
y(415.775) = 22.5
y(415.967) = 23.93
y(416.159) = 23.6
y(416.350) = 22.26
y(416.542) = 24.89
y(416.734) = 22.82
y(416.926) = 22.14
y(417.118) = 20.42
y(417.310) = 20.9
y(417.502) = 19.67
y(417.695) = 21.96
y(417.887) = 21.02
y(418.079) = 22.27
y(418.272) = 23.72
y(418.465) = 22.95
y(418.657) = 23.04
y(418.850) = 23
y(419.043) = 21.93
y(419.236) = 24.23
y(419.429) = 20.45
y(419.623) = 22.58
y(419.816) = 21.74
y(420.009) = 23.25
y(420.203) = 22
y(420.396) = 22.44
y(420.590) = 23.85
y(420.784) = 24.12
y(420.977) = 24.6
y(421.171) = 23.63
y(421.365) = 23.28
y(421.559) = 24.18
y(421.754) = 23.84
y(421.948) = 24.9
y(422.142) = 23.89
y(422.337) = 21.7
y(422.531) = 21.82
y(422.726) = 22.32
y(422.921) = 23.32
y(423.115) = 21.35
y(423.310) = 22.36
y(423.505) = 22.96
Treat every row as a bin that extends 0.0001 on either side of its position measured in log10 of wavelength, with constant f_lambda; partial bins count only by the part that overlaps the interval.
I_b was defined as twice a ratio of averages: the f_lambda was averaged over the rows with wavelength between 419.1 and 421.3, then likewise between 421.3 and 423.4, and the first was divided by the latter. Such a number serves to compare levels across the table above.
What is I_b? 2.00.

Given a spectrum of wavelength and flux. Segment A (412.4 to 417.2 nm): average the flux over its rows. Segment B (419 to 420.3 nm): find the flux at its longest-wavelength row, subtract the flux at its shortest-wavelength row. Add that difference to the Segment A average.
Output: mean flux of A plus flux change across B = 22.8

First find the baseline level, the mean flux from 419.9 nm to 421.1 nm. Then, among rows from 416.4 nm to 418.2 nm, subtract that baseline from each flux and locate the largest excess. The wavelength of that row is 416.542 nm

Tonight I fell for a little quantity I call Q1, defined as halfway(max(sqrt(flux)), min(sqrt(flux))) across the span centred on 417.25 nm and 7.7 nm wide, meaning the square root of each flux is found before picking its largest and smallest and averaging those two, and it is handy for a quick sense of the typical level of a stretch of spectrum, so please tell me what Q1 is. 4.71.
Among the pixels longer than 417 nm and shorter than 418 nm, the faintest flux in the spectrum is 19.67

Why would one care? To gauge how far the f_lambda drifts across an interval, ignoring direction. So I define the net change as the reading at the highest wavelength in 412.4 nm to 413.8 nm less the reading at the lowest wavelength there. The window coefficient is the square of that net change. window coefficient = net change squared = 2.2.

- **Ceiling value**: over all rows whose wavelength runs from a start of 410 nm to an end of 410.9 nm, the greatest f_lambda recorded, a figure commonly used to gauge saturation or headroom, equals 20.06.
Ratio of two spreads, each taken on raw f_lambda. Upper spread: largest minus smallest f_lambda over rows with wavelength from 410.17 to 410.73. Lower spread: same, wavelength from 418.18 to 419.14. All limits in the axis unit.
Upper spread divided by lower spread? 0.84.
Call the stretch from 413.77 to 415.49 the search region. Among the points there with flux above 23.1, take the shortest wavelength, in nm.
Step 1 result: 413.865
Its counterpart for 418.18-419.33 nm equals 418.272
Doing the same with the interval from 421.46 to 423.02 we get 421.559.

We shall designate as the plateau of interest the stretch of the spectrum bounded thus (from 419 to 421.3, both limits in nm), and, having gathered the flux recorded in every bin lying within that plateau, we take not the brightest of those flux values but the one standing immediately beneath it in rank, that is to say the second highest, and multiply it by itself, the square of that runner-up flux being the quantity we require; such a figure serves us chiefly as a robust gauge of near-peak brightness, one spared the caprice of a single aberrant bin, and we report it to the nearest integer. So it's 587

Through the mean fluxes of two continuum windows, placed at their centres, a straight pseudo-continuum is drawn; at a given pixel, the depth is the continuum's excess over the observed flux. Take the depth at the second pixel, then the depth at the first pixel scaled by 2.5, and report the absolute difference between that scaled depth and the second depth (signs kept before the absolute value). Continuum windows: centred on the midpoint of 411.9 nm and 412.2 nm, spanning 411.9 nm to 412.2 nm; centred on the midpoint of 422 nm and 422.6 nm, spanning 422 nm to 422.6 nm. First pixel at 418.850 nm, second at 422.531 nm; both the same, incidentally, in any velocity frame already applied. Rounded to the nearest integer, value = 3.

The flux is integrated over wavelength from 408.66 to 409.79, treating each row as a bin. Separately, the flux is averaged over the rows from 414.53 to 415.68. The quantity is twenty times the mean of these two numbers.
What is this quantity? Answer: 465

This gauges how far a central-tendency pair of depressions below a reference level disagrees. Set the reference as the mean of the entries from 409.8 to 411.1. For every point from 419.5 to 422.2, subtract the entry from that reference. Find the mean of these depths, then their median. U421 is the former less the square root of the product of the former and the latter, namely -10.9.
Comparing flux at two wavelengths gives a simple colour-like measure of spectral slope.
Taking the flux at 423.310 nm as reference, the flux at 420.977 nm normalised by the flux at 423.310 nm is 1.10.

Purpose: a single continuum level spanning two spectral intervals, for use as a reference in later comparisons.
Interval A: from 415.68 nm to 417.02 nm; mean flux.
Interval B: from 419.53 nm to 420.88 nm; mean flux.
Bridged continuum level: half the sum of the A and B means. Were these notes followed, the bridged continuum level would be 23.01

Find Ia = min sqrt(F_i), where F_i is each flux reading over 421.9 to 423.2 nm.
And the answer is 4.62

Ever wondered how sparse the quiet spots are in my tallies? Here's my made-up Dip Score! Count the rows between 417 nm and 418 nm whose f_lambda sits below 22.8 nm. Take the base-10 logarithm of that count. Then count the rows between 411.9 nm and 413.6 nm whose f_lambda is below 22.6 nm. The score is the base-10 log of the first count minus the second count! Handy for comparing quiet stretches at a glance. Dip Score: -7.3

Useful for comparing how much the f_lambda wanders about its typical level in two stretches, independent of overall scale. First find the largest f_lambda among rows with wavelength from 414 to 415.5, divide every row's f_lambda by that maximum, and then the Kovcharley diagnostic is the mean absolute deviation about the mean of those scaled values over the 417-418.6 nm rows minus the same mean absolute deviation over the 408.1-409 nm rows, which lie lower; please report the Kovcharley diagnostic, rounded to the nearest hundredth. 0.02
